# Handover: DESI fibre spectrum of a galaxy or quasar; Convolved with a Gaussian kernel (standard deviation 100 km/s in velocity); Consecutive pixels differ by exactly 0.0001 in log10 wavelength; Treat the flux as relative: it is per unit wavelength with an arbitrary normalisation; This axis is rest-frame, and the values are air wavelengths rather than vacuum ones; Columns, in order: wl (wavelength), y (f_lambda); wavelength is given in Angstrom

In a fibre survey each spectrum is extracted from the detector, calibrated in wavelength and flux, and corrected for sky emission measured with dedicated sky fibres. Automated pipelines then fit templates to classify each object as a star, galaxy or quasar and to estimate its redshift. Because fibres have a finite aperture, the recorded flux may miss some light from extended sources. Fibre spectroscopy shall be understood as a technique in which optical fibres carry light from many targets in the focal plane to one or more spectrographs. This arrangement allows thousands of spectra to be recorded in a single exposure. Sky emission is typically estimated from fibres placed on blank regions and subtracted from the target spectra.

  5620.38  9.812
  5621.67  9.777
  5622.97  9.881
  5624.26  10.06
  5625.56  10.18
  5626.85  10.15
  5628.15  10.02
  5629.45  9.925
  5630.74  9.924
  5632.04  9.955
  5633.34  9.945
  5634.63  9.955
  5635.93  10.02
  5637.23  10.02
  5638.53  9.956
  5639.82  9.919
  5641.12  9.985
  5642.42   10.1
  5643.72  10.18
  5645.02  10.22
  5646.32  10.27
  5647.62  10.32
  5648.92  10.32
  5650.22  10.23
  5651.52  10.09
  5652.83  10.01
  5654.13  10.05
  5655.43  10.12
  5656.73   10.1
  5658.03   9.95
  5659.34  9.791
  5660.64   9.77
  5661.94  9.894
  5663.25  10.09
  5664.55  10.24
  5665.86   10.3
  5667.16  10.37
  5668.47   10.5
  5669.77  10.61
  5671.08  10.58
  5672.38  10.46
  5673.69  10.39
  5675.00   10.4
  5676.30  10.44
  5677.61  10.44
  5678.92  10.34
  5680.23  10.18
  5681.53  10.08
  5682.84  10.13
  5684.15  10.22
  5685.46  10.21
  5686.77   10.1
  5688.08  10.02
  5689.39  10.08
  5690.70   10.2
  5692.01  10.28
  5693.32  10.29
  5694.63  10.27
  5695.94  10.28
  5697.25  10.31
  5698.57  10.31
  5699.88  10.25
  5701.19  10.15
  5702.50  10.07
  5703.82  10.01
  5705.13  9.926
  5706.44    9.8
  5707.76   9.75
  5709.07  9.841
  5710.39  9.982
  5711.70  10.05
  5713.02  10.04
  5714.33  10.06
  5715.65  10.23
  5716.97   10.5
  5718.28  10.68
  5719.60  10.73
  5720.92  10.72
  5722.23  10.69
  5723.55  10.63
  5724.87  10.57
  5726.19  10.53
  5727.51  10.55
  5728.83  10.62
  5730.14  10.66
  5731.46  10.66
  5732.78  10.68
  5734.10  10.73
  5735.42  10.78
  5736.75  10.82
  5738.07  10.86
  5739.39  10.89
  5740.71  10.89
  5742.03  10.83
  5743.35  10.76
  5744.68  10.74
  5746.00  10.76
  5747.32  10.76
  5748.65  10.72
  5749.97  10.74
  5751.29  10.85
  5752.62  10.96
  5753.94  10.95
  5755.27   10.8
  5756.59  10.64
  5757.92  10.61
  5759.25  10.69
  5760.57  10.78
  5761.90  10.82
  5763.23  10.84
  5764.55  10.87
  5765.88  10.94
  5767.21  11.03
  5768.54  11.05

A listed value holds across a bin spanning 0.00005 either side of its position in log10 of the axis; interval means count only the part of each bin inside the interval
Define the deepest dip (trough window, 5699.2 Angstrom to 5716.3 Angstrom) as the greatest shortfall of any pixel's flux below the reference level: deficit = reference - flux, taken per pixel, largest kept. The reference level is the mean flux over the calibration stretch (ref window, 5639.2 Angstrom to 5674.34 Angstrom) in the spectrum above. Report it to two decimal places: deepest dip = 0.43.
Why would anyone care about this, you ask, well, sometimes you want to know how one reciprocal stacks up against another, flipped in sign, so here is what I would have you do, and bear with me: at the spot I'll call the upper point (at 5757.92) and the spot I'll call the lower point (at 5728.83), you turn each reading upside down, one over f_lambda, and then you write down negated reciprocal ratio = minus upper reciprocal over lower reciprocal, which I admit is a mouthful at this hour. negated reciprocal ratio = -1.00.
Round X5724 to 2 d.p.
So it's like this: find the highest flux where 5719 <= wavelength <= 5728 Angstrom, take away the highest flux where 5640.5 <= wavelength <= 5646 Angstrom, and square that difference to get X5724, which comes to 0.26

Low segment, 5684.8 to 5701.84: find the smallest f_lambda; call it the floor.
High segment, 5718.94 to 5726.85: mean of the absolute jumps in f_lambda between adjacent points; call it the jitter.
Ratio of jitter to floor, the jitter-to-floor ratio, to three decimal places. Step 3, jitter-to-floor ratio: 0.004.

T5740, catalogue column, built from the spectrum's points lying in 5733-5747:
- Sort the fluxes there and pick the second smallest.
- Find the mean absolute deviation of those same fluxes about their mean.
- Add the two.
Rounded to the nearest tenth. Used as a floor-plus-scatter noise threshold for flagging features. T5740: 10.8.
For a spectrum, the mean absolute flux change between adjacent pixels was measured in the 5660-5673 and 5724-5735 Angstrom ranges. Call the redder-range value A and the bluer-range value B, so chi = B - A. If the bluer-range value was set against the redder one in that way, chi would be 0.076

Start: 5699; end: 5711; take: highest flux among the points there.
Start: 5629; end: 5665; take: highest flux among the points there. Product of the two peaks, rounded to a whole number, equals 106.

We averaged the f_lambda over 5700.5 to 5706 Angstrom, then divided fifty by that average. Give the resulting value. 4.98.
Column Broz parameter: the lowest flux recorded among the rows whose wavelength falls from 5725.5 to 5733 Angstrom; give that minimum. 10.53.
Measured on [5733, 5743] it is 10.73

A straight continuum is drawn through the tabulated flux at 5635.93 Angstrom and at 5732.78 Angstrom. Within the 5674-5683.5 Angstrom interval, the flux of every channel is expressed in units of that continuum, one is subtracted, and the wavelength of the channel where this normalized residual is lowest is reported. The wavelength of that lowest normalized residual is 5681.53 Angstrom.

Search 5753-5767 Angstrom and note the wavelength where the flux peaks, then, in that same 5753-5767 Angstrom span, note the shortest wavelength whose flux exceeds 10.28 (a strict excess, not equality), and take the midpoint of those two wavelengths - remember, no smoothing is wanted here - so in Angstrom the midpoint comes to 5753.9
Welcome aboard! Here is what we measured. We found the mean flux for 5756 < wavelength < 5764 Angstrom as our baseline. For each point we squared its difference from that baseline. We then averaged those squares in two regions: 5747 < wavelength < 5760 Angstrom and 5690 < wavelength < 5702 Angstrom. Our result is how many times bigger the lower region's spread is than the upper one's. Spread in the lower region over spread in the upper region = 15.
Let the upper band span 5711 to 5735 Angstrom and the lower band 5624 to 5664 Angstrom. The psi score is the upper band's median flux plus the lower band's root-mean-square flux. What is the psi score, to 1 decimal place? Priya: 20.7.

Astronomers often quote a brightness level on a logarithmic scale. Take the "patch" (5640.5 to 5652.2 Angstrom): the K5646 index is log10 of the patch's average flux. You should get 1.01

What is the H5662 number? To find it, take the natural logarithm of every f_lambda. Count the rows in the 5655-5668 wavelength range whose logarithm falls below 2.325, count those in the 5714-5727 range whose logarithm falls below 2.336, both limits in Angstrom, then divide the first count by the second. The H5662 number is 3.5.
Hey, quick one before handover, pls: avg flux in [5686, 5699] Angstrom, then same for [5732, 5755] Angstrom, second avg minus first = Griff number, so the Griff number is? 0.59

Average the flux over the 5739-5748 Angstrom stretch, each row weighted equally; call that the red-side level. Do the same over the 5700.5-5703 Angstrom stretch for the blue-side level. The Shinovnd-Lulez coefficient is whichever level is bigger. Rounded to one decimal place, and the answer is 10.8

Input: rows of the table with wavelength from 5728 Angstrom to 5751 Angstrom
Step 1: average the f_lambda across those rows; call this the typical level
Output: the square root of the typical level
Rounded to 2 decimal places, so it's 3.28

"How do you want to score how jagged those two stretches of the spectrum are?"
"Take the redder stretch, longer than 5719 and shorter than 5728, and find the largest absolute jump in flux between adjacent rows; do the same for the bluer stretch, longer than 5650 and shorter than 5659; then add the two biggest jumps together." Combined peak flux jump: 0.210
